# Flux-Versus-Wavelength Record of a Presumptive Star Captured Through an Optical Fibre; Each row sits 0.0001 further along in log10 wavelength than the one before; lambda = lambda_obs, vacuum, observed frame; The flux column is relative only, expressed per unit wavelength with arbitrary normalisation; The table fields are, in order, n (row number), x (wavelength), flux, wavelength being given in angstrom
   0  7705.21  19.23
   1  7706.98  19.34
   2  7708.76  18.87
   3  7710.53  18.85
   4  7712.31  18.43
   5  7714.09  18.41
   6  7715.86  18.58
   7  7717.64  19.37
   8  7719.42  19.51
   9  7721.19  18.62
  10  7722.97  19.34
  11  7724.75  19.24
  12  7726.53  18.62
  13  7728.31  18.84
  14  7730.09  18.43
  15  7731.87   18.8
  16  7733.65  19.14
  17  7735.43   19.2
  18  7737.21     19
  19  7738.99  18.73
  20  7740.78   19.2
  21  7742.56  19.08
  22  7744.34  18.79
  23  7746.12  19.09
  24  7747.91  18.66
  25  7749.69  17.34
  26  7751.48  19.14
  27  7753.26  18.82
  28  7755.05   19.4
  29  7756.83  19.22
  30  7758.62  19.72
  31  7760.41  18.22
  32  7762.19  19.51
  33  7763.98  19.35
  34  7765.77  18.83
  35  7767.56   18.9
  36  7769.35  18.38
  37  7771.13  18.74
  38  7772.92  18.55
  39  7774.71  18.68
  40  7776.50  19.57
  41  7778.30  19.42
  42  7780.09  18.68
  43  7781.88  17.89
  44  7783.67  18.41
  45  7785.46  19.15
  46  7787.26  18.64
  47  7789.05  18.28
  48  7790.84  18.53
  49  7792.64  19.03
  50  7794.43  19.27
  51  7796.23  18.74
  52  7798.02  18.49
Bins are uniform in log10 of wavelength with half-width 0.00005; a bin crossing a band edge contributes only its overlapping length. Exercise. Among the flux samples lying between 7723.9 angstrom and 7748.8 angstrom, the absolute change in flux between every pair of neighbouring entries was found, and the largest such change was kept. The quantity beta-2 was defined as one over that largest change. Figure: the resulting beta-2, 1.6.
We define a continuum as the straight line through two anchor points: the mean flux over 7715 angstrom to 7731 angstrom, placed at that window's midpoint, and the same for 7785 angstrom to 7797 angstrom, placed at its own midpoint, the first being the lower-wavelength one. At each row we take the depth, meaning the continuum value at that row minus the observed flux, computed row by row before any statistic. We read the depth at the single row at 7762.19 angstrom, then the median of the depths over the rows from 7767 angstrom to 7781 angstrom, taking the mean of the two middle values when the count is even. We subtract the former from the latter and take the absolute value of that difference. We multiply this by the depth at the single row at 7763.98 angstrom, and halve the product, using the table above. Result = -0.19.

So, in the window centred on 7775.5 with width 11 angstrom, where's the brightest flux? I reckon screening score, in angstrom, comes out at 7776.50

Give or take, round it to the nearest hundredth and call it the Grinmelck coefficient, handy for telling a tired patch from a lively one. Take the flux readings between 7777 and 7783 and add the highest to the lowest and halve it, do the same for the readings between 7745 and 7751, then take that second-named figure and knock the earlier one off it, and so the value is -0.44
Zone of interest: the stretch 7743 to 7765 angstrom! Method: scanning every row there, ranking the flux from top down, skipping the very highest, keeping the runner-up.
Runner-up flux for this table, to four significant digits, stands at 19.51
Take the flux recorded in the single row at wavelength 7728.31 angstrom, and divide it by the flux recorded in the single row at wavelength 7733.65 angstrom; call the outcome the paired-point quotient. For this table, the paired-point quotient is 0.984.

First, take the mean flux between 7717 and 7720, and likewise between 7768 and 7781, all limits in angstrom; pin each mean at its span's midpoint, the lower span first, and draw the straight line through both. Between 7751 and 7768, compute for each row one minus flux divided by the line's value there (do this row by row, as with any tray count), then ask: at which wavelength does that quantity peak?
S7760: 7760.41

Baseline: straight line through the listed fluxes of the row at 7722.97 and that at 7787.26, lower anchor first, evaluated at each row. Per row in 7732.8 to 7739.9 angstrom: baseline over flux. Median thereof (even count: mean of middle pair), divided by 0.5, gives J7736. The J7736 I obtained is 2.01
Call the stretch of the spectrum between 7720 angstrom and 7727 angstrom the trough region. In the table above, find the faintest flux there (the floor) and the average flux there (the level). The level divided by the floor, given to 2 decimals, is 1.02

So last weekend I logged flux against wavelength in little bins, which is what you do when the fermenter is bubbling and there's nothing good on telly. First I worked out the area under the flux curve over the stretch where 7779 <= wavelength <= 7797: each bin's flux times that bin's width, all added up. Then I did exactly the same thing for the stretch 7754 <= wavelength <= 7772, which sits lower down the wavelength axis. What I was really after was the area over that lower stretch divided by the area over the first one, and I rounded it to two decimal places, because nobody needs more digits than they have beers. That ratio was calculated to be 1.02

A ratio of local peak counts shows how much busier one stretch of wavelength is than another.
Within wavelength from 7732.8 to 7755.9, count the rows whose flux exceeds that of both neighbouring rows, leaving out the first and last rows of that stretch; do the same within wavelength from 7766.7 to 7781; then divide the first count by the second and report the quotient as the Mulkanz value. 2.0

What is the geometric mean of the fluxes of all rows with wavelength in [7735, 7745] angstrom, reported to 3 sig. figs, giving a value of 19.0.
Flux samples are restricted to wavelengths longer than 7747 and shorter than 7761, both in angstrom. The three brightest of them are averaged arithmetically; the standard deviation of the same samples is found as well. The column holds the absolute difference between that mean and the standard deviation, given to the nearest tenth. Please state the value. 18.7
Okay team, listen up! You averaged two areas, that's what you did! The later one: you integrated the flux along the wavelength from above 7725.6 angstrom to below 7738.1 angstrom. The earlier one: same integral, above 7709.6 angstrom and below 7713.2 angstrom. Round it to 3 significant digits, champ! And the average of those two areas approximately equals 151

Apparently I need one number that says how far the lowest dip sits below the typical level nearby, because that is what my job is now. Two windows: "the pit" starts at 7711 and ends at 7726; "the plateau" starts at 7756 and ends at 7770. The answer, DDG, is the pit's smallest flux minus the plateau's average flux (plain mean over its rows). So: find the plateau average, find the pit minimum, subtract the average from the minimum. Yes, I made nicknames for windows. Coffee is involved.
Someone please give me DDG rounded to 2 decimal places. -0.61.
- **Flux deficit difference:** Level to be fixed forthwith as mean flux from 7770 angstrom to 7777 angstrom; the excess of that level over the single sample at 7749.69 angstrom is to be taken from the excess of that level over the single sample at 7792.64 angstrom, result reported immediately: -1.7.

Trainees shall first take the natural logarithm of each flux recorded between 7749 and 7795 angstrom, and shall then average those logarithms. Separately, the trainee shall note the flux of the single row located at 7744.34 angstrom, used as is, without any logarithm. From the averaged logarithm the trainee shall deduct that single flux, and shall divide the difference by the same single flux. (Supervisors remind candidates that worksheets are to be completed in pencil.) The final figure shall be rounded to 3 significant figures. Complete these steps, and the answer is -0.844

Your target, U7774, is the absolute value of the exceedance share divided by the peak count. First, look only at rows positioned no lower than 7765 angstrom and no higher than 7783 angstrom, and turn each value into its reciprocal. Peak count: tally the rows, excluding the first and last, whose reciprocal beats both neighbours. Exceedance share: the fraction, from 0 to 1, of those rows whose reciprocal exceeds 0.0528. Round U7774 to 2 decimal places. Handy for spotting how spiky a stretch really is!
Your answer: 0.40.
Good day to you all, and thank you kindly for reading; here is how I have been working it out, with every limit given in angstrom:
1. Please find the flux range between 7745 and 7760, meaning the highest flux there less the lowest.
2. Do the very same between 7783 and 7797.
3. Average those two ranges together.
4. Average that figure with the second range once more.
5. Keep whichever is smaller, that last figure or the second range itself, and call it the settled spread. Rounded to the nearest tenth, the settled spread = 1.0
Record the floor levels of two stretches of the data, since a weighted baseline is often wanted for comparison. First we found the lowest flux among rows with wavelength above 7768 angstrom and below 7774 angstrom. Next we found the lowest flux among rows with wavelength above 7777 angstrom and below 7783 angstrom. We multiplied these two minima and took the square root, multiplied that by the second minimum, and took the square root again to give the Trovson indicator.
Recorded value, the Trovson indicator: 18.0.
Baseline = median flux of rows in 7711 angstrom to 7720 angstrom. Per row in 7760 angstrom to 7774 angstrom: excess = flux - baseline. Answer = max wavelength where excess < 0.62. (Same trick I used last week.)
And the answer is 7772.92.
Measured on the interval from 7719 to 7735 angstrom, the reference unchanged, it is 7733.65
